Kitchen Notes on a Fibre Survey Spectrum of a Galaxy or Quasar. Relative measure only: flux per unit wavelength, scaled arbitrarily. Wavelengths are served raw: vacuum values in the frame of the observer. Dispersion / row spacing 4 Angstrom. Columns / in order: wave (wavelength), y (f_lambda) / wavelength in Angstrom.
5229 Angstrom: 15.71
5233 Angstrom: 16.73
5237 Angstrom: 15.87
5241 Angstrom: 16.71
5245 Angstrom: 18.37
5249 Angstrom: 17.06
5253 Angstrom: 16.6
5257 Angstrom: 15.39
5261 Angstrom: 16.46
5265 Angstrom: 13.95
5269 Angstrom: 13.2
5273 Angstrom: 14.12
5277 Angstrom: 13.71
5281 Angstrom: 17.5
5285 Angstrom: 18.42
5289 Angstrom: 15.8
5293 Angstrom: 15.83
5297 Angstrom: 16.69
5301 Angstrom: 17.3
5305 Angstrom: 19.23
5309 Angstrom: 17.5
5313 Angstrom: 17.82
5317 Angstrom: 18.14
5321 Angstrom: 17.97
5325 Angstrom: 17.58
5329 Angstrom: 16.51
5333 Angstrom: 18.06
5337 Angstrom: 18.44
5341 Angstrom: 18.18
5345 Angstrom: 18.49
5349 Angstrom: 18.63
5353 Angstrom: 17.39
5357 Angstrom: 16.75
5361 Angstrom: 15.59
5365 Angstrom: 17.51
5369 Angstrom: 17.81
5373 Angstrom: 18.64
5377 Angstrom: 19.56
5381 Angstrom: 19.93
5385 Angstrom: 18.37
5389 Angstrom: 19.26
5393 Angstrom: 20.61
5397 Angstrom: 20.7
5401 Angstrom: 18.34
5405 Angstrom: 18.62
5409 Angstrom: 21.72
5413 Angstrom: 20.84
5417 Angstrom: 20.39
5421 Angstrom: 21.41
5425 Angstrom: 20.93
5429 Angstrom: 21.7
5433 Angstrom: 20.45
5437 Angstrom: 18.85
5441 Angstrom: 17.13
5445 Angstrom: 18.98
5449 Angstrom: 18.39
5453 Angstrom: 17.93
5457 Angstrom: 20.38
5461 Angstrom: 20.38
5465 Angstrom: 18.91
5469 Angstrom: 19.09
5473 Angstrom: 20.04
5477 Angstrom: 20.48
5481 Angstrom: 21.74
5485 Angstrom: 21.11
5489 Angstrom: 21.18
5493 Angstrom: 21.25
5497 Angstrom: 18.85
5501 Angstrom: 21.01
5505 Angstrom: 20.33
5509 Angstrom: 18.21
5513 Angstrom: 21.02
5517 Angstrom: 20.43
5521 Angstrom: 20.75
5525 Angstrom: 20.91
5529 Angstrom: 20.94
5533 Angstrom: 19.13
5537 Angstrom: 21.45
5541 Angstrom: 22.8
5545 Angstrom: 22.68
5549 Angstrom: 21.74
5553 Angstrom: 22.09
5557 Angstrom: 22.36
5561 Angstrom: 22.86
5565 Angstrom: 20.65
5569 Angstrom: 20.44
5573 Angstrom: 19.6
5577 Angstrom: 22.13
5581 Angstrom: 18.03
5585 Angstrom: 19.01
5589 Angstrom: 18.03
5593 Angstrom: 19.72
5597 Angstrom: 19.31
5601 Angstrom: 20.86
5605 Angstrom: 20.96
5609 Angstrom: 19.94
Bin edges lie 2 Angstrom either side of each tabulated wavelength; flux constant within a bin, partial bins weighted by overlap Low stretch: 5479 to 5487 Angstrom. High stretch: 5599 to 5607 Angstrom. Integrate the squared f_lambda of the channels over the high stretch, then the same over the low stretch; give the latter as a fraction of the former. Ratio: 1.05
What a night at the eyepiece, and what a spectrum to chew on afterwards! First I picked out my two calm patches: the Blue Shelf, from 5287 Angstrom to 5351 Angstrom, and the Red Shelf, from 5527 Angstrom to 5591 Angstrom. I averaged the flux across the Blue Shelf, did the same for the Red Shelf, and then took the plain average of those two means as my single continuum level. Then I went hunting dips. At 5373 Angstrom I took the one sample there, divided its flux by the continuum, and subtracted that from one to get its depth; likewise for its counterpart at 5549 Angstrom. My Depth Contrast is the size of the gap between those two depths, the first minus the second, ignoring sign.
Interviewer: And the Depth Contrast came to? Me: 0.16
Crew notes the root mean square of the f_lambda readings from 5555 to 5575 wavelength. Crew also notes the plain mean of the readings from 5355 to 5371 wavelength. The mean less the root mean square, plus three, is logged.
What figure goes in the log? -1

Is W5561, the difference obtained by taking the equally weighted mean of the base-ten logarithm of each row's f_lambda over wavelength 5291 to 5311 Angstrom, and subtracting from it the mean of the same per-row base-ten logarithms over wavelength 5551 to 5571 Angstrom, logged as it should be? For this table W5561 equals -0.10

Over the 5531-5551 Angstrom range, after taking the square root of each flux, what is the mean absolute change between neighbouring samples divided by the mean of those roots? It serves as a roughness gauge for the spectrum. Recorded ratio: 0.028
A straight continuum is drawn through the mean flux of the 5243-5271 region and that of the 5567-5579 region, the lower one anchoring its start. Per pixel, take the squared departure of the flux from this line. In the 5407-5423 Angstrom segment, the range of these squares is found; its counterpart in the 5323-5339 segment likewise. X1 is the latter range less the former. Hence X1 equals -6.5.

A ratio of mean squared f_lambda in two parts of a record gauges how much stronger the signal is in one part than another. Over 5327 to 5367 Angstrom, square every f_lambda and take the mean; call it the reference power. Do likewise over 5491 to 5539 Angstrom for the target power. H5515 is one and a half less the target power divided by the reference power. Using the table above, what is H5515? 0.16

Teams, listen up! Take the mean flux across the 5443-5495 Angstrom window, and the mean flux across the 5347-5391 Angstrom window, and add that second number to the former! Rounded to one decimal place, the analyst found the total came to 38.1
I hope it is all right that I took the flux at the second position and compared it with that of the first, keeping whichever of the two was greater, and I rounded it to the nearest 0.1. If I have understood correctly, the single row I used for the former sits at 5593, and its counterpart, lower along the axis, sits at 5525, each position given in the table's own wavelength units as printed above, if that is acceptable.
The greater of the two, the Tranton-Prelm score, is 20.9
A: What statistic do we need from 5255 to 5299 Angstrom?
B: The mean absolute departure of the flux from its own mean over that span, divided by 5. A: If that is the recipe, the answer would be 0.269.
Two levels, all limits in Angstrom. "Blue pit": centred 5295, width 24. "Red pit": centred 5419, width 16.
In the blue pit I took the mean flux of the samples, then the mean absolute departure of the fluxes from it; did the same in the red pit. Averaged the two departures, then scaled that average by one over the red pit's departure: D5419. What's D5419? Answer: 2.49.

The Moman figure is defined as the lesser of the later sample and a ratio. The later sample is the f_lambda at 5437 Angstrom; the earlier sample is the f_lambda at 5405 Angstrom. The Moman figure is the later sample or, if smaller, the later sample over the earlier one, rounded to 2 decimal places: 1.01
